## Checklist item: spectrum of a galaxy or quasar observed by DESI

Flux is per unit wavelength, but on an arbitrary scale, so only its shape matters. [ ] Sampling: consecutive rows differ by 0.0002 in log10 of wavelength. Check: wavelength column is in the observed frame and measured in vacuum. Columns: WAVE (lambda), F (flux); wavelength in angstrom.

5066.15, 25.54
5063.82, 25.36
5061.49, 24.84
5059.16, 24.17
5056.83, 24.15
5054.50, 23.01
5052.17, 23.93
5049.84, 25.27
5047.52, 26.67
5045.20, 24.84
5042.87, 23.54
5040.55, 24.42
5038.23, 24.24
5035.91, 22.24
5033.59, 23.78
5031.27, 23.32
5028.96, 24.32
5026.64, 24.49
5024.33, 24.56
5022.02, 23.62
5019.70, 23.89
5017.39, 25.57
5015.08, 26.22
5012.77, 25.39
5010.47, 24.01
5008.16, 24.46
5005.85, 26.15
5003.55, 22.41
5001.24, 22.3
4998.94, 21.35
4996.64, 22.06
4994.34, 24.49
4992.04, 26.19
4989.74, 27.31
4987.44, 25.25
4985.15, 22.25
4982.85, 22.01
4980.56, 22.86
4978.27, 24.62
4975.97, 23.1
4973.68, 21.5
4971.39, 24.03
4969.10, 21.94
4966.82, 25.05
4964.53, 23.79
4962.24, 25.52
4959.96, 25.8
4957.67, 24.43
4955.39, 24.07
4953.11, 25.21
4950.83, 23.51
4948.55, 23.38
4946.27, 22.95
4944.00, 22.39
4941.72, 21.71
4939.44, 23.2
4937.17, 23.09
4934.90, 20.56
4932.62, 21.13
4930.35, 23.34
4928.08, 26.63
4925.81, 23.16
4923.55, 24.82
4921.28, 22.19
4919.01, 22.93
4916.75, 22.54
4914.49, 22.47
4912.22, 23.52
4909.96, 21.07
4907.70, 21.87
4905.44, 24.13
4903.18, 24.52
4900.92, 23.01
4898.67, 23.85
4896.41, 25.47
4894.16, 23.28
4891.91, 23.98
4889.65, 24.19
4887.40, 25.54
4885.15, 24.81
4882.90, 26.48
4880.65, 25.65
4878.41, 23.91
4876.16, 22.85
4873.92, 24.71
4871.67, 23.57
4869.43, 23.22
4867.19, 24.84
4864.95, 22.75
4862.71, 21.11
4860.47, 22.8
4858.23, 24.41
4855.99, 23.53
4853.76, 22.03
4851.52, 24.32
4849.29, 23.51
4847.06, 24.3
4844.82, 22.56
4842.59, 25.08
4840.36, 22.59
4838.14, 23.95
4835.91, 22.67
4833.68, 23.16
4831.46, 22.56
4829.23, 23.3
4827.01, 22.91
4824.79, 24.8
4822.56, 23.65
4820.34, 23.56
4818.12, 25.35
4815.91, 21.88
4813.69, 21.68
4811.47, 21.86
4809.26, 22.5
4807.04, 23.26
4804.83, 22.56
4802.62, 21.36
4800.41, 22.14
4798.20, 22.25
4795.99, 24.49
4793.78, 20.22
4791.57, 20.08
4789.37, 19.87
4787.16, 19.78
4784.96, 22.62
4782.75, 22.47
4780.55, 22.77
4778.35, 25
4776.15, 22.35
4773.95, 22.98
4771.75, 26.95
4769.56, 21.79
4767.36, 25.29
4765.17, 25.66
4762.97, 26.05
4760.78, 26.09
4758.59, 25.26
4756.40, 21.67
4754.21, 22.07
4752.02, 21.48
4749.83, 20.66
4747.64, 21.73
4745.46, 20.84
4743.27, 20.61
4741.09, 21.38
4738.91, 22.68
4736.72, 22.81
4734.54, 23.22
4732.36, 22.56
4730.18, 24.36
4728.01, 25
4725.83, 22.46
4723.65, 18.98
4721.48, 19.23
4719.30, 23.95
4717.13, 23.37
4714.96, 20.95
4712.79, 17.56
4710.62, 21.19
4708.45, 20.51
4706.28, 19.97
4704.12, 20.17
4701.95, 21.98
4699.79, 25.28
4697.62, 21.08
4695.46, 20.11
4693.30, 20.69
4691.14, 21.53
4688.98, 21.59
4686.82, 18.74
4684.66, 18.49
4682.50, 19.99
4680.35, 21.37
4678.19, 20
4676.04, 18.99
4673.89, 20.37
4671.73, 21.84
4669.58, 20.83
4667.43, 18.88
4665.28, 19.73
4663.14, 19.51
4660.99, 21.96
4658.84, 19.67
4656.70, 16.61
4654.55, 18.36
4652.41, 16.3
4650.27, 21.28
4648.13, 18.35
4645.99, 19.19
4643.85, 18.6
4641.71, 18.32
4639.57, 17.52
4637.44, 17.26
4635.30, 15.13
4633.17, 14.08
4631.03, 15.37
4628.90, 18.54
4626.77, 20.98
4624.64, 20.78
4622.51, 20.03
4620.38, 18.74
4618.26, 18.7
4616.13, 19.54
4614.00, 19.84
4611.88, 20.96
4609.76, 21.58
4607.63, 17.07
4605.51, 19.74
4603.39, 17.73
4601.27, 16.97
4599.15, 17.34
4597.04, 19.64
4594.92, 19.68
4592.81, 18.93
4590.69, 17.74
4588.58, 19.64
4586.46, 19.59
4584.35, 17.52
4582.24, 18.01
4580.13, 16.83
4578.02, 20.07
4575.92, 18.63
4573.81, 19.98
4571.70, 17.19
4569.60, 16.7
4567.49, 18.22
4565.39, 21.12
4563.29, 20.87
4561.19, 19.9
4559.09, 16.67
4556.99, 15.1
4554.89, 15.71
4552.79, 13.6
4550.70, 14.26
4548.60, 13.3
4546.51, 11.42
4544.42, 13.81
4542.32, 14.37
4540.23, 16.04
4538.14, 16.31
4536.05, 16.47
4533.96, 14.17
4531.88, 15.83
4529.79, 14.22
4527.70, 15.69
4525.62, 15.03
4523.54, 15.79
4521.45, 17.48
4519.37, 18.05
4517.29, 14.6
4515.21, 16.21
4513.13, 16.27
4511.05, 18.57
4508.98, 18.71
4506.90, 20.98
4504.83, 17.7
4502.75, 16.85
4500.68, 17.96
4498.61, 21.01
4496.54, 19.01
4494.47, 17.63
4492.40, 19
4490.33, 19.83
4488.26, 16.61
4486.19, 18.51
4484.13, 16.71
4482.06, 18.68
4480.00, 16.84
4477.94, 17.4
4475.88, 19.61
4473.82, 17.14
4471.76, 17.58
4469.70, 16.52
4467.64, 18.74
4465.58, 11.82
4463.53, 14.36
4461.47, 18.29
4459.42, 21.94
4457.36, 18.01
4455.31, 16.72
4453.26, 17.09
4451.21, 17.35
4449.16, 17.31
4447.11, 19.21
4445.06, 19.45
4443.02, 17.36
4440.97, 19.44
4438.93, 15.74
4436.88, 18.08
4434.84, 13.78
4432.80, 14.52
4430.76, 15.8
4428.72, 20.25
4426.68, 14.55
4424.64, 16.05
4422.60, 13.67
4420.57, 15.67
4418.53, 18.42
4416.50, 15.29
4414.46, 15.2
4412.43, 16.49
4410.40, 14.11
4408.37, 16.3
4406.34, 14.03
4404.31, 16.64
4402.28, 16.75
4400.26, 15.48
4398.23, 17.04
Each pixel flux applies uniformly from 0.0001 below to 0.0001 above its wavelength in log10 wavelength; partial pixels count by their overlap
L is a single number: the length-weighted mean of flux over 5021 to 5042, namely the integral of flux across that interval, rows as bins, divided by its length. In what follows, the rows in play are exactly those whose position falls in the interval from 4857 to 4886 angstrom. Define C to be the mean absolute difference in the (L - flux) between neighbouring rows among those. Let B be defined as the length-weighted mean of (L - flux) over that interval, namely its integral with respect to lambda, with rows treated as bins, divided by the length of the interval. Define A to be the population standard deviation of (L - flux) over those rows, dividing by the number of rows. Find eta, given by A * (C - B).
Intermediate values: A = 1.37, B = 0.0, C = 1.44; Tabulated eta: 2.0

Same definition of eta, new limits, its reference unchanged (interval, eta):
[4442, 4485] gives -8.5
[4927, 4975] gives 1.5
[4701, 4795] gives -0.4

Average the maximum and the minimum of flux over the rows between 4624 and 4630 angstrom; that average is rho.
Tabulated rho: 20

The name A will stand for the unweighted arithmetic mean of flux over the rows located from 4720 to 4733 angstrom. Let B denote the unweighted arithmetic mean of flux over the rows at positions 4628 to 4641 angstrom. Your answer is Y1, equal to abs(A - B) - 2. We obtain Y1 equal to 3.8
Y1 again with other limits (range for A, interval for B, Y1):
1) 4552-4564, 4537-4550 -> 0.8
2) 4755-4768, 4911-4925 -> -0.1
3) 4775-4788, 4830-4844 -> -1.2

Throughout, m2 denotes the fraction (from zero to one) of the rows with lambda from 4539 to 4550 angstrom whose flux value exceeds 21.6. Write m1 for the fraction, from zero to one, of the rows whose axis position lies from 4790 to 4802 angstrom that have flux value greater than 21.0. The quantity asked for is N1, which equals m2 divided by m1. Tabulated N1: 0.00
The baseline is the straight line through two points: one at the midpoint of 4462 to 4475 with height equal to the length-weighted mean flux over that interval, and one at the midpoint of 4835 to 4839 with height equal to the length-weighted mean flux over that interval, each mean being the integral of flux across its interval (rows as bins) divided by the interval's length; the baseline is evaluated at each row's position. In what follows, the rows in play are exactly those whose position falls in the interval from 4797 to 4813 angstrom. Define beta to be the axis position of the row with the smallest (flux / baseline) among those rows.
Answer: 4802.62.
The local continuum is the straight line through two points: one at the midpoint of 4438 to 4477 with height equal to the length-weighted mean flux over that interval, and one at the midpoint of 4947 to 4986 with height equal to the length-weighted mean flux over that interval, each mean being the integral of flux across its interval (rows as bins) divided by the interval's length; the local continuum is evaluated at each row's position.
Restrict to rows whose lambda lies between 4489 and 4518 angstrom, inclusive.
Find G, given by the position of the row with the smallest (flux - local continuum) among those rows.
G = 4517.29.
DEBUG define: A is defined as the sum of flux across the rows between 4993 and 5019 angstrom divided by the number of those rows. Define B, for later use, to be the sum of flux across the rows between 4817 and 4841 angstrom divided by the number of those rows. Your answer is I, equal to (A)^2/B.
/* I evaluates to 25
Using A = 24.0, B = 23.5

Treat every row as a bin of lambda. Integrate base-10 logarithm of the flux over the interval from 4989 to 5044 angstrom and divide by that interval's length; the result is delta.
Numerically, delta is 1.38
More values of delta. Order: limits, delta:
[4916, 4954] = 1.36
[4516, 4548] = 1.18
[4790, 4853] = 1.36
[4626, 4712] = 1.29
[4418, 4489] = 1.23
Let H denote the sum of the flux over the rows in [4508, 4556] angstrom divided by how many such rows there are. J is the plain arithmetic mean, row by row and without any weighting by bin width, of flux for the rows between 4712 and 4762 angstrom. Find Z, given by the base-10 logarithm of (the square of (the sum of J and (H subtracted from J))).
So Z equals 2.92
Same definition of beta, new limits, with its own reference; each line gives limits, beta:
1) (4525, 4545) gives 4544.42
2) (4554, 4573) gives 4556.99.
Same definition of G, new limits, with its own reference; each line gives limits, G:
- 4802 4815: 4802.62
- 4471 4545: 4544.42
